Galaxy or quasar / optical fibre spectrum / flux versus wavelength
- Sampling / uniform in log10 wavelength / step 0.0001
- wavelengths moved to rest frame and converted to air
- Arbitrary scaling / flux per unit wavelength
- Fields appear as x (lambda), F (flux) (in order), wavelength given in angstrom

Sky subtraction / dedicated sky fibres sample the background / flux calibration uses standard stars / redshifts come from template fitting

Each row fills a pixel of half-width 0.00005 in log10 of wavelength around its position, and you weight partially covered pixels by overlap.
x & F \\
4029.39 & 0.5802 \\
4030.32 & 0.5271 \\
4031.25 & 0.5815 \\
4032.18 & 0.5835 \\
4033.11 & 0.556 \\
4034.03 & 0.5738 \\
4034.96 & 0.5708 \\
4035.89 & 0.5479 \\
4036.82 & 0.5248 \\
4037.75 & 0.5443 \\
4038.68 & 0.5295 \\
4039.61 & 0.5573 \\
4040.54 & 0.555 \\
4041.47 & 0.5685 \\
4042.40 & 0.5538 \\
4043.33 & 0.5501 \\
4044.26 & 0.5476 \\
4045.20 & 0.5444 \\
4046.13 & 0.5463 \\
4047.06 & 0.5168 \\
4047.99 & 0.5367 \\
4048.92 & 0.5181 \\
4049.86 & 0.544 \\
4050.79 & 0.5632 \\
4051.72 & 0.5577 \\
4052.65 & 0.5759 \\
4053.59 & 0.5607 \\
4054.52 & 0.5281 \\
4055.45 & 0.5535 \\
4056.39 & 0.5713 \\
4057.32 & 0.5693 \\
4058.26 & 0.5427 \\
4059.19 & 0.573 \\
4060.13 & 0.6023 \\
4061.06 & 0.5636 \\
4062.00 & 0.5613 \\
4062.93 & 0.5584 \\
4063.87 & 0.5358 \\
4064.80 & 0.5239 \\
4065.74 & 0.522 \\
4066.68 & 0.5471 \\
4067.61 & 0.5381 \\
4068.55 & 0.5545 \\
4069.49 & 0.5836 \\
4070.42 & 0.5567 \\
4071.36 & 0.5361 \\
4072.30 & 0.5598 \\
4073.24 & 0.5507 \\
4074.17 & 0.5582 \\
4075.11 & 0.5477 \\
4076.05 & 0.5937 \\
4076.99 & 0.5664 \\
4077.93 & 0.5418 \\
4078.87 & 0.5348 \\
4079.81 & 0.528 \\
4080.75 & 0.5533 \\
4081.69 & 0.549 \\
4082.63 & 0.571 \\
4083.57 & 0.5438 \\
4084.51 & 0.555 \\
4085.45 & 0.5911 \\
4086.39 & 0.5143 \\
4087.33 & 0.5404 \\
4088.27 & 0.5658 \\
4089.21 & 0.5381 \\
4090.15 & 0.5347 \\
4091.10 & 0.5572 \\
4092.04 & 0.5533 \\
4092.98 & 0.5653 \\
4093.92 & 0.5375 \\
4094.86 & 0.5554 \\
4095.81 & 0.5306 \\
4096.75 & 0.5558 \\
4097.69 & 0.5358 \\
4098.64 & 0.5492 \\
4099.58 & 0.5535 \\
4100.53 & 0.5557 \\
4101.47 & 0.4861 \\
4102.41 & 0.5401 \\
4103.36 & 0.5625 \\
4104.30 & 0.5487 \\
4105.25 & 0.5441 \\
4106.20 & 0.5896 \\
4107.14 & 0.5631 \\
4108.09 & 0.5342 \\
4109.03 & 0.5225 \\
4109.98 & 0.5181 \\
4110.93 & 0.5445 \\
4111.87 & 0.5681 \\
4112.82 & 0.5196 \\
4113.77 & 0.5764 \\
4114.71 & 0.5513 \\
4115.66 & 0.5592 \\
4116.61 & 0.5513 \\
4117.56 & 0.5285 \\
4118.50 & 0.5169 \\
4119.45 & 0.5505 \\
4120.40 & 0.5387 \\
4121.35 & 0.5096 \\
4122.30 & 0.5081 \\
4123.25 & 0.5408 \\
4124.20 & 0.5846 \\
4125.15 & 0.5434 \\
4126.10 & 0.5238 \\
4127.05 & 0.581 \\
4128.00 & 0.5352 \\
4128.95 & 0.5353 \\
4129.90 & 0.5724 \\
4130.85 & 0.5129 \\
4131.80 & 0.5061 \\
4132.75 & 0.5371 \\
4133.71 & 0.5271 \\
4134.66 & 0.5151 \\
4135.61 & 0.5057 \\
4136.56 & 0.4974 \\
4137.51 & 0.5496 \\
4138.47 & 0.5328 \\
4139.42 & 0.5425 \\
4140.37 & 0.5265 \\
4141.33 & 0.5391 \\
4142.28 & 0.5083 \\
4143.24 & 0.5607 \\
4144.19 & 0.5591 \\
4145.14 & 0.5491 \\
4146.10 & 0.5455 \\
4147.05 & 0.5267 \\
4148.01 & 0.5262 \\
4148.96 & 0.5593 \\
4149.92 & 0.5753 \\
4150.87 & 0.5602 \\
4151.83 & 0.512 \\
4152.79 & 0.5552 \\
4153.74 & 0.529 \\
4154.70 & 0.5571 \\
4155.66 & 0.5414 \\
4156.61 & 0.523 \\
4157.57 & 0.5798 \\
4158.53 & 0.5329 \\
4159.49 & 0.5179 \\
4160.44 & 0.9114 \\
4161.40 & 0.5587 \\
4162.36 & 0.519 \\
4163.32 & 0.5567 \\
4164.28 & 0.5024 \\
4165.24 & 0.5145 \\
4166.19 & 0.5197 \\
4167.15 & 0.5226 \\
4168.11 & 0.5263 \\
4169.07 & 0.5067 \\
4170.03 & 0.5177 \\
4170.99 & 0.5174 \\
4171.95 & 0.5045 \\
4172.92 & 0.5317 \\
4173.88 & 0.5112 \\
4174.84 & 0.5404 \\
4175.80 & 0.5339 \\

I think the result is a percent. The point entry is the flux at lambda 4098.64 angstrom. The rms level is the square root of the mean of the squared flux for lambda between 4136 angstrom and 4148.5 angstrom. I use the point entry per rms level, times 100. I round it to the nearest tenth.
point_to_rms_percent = 102.5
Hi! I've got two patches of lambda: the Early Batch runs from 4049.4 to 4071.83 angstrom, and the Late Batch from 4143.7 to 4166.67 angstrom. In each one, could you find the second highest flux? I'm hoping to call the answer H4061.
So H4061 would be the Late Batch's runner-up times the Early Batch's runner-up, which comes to 0.338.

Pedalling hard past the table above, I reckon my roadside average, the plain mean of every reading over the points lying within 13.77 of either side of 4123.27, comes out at 0.537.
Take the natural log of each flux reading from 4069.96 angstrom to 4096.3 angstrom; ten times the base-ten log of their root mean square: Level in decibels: -2.24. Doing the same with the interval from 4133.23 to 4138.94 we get -1.85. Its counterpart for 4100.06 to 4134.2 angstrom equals -2.10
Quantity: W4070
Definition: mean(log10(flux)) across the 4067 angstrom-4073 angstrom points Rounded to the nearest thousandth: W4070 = -0.256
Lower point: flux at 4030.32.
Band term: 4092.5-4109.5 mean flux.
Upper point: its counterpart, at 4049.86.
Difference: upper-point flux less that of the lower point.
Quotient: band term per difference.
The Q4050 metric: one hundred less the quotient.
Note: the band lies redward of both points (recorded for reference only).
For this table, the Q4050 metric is 68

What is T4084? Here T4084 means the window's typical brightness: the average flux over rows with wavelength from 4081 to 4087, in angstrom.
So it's 0.554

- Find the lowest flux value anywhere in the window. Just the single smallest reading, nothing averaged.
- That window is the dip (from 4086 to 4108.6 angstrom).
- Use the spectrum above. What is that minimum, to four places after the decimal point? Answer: 0.4861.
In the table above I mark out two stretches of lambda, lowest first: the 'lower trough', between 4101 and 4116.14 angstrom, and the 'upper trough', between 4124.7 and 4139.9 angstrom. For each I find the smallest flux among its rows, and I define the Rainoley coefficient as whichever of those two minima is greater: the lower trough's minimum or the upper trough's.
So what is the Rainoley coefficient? 0.497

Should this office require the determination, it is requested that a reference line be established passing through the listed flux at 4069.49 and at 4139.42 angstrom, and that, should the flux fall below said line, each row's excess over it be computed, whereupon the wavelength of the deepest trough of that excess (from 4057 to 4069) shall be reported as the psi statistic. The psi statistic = 4065.74 angstrom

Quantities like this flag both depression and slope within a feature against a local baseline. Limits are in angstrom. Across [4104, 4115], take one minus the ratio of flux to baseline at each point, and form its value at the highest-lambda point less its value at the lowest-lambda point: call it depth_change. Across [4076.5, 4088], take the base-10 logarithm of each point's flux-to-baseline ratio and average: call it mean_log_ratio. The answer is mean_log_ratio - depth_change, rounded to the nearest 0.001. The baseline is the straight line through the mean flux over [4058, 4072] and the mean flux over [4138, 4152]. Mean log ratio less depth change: 0.006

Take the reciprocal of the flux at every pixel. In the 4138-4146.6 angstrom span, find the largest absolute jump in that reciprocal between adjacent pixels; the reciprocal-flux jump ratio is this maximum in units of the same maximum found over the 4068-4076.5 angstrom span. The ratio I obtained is 1.3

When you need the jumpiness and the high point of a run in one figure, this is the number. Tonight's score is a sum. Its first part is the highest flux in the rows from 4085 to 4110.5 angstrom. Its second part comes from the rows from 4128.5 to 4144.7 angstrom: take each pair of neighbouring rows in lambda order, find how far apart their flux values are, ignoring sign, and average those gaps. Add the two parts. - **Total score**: 0.614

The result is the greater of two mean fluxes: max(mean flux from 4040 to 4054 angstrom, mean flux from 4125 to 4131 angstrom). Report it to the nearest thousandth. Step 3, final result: 0.549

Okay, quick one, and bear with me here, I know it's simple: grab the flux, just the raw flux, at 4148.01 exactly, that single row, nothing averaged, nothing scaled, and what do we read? 0.5262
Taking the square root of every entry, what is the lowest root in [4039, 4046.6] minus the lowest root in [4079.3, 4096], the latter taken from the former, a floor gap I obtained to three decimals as 0.021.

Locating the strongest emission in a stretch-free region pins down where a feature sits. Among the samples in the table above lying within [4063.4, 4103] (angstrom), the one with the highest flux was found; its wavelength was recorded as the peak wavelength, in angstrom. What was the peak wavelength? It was 4076.05 angstrom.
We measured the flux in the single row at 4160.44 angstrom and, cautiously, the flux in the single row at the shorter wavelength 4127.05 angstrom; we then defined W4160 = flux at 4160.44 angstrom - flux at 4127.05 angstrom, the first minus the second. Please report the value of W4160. 0.330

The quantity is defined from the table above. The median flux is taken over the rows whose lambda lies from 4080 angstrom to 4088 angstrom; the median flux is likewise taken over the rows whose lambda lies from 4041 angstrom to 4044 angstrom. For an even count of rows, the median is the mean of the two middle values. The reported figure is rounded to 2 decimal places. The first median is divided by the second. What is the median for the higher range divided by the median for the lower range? 1.00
